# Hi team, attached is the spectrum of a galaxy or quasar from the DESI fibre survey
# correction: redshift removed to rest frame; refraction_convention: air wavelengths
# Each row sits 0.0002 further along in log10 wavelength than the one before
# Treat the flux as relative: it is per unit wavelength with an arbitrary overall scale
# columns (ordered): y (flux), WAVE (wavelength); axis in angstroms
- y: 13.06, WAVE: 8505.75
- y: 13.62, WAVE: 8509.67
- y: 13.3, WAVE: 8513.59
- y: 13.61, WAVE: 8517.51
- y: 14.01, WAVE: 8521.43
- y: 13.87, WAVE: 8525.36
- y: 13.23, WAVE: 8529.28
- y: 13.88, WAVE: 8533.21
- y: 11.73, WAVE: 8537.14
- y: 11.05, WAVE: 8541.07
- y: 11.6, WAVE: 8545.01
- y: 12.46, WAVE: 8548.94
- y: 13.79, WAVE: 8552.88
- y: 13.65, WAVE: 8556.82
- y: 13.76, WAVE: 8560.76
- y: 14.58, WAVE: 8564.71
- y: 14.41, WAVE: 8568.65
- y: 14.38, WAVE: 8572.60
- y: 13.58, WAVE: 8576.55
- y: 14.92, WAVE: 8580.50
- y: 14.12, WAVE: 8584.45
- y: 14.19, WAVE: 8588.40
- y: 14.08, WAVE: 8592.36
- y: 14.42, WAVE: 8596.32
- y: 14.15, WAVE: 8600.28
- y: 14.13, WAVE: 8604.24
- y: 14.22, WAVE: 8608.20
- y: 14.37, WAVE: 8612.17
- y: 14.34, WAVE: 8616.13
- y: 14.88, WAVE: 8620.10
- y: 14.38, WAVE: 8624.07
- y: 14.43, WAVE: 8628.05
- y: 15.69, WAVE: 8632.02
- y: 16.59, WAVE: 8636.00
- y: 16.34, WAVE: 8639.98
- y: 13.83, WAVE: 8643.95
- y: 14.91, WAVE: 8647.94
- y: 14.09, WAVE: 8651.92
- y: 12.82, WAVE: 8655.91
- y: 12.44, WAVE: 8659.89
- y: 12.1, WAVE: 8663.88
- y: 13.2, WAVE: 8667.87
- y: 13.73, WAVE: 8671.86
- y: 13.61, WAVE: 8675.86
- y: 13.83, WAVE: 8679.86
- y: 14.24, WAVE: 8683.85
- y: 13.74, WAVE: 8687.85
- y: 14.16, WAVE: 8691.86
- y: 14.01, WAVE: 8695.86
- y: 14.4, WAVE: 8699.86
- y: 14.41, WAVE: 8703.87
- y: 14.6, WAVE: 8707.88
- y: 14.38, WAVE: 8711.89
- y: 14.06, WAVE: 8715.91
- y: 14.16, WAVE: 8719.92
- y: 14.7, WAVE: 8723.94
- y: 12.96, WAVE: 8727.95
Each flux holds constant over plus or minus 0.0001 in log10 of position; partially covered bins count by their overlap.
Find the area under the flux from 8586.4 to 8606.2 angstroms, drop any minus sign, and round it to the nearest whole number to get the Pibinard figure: 281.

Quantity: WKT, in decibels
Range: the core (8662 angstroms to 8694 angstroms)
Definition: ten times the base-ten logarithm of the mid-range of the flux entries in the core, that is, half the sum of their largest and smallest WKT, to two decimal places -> 11.20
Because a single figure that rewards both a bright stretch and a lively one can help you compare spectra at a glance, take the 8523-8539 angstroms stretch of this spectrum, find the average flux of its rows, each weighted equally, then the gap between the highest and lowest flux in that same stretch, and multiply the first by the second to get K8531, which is 28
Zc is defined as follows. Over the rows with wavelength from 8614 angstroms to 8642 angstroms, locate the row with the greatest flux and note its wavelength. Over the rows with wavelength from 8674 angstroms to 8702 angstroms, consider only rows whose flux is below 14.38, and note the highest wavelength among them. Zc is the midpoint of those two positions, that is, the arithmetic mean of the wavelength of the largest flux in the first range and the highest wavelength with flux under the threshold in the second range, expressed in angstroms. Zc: 8665.9 angstroms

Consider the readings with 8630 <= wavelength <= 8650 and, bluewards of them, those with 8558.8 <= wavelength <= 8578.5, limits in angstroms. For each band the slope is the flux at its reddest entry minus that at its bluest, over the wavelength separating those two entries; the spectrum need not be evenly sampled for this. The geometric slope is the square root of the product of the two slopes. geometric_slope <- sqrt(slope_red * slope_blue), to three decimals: 0.024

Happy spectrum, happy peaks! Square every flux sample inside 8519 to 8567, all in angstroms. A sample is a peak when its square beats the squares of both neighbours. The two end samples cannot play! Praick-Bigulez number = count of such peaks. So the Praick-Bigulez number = 2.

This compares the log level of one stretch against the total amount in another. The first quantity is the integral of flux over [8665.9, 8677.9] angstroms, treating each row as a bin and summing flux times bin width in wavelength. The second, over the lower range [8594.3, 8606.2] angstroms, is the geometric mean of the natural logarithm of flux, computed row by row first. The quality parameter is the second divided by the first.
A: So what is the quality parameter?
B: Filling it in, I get 0.0164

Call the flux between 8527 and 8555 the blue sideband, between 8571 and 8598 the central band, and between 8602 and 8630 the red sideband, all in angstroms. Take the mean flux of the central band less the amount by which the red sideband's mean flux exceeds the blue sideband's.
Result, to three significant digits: 12.4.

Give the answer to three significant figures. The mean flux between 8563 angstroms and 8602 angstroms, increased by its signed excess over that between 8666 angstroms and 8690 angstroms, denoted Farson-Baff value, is 14.8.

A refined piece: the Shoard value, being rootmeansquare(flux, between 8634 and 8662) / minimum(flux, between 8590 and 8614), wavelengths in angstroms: 1.03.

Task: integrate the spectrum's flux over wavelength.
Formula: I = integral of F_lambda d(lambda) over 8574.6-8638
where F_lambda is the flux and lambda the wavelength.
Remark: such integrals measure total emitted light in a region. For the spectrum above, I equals 921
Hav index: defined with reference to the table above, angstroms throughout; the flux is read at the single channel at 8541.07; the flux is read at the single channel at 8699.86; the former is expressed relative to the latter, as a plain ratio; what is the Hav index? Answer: 0.77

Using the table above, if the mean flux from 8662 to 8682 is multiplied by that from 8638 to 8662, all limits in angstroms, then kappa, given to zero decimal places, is 187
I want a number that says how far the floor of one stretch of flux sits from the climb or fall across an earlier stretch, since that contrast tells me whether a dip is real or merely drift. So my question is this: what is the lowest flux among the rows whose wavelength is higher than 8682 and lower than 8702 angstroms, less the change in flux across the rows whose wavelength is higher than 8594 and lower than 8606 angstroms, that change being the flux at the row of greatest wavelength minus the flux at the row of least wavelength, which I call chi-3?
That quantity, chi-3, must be 14.0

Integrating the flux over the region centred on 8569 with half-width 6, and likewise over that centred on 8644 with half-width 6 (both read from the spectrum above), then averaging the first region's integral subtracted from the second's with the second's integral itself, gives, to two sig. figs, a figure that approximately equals 94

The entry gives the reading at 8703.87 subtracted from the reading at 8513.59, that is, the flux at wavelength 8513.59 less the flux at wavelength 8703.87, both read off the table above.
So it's -1.1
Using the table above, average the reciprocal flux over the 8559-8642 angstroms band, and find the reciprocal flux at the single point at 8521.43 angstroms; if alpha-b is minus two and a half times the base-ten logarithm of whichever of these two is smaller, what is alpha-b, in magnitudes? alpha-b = 2.91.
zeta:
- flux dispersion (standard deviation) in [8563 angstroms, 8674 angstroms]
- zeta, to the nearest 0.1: 1.0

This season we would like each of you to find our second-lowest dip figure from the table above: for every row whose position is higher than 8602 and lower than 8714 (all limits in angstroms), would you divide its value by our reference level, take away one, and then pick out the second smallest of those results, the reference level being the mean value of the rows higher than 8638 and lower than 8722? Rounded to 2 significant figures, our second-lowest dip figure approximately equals -0.11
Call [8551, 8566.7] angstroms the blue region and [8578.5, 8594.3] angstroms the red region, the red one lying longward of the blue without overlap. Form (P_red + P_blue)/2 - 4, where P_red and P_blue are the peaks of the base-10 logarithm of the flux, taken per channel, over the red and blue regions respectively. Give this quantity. -2.83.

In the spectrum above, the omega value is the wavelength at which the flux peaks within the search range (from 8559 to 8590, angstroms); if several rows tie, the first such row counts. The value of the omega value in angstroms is 8580.50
